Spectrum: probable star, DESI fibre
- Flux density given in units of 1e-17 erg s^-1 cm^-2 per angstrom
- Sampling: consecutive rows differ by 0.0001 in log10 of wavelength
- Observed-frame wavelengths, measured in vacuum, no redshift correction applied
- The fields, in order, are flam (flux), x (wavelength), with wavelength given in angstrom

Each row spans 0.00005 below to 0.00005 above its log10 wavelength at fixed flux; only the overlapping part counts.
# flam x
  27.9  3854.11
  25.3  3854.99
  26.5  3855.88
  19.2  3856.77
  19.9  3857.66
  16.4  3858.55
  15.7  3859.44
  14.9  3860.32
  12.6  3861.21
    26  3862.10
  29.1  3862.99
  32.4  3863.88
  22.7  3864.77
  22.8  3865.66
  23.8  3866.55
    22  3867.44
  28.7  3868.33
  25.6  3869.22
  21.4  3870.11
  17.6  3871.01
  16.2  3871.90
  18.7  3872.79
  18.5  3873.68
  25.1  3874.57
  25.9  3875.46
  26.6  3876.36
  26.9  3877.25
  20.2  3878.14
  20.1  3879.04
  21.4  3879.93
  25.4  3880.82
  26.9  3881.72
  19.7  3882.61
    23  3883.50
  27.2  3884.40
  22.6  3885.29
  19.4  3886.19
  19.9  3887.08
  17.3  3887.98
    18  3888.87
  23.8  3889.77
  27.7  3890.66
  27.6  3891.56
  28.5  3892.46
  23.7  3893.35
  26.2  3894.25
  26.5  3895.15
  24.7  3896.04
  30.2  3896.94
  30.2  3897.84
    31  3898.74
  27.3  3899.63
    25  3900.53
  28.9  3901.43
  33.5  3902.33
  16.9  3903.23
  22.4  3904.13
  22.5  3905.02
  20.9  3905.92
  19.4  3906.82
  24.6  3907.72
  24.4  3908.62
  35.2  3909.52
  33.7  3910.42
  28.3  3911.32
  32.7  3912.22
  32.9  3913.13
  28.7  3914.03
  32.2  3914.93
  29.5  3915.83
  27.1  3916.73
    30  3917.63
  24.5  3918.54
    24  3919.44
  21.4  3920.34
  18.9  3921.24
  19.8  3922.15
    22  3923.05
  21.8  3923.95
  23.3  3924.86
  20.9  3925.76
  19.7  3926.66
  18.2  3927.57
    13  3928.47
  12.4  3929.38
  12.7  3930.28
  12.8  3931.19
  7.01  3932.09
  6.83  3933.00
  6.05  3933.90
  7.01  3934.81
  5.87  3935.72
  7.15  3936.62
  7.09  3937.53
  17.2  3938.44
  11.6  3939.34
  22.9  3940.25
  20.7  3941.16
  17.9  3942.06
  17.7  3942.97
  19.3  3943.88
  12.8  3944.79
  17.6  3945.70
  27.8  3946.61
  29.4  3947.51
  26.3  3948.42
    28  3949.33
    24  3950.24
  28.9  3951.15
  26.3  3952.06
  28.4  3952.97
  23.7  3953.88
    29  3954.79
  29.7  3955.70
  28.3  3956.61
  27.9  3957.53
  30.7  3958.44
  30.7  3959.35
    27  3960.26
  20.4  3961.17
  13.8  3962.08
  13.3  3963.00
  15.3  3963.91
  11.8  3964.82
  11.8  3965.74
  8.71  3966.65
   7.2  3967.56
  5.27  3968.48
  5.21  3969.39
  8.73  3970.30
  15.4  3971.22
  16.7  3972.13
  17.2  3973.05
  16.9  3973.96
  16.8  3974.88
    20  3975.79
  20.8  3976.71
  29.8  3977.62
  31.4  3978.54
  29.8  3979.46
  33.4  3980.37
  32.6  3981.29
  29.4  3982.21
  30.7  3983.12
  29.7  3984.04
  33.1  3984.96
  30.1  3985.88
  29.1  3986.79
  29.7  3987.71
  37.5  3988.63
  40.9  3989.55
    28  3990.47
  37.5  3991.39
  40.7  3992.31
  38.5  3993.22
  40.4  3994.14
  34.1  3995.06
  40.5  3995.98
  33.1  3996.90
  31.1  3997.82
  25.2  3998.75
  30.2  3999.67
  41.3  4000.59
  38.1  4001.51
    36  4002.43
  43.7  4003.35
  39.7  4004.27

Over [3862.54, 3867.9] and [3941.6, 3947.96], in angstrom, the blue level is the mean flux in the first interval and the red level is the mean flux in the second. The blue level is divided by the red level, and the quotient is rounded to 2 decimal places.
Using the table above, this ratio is 1.25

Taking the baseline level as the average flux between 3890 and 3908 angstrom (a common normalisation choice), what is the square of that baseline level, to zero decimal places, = 670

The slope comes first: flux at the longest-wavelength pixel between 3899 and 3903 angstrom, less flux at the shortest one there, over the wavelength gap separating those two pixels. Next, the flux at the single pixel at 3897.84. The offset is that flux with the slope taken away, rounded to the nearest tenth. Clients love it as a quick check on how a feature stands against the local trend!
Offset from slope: 27.9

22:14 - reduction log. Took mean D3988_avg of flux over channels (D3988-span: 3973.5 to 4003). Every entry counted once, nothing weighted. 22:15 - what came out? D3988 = 32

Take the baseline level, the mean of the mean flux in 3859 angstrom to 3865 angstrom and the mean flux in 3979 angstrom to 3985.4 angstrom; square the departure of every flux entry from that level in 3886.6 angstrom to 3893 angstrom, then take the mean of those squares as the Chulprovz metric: 31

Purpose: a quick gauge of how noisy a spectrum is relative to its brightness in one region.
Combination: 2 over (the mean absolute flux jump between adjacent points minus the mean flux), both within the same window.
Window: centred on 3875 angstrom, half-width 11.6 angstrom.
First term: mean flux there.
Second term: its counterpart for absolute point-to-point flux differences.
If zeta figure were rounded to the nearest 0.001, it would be -0.100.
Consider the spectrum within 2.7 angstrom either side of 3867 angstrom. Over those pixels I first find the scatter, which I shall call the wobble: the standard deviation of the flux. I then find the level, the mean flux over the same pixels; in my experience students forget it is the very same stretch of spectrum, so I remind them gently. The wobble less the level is -22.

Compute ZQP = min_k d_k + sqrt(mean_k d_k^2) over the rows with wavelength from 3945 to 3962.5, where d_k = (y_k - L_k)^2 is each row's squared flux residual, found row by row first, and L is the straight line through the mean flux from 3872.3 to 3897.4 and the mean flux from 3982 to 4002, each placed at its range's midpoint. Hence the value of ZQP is 82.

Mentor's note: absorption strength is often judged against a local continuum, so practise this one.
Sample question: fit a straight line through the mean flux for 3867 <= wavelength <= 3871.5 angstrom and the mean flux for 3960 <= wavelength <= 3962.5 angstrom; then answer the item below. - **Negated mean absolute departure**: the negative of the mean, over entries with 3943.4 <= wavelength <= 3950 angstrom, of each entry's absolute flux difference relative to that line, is -6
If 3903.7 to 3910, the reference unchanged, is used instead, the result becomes -3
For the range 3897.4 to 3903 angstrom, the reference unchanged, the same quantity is -7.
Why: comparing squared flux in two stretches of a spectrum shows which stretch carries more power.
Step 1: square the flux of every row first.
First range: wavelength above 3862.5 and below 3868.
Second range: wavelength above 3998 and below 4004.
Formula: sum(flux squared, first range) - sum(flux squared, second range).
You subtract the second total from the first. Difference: -3928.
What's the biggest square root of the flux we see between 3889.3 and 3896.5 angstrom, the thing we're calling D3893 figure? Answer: 5.34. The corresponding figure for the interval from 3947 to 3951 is 5.42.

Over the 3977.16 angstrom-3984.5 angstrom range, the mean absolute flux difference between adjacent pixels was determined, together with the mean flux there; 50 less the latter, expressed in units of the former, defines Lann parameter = 10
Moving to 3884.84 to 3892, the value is 12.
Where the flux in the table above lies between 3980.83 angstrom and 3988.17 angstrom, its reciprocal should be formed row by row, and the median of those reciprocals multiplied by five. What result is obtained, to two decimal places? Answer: 0.17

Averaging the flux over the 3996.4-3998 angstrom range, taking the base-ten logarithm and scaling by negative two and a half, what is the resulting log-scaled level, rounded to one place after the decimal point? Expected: -3.8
